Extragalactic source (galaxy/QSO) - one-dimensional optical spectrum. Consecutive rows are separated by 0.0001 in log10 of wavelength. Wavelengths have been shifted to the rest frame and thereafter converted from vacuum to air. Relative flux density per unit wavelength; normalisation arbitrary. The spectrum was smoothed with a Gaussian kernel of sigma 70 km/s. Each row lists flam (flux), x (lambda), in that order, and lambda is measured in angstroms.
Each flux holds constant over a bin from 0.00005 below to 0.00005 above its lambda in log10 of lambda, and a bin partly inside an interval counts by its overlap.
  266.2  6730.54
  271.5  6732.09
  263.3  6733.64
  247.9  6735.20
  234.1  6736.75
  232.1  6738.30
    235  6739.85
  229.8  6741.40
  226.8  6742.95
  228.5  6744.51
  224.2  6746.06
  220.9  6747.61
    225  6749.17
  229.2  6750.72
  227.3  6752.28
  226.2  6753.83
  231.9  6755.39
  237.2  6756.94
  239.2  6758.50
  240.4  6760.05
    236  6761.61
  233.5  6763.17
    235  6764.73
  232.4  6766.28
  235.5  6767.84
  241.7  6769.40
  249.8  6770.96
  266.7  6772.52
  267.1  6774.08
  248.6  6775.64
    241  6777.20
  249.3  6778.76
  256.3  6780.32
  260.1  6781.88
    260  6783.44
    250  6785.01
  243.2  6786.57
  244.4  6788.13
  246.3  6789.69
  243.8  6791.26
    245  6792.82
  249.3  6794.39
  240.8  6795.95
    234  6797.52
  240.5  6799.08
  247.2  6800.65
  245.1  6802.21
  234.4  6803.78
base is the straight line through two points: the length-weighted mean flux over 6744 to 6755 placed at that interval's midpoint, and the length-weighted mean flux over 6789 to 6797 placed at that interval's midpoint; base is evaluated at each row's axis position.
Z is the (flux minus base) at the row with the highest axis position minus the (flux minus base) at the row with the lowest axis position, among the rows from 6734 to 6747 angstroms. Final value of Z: -28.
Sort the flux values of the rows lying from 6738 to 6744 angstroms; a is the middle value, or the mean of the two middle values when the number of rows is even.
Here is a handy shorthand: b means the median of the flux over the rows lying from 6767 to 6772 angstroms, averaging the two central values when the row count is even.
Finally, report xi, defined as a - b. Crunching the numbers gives -11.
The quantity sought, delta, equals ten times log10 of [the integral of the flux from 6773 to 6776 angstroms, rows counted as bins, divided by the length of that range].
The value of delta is 24.1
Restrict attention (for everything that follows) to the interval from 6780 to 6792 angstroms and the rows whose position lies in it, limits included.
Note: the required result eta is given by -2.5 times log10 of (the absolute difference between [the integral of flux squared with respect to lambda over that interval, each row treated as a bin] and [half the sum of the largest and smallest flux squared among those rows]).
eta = -14.6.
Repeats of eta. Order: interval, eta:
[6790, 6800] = -14.3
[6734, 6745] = -14.4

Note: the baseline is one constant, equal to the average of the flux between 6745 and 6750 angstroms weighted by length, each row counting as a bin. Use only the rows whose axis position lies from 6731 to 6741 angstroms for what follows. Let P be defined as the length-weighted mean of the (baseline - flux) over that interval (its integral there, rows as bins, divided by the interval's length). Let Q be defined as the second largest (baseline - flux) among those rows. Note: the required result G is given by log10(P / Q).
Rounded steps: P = -23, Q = -10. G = 0.36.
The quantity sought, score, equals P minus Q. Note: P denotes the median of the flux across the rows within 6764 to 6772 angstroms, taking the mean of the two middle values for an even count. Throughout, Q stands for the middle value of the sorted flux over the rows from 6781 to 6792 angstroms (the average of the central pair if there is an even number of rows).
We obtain -11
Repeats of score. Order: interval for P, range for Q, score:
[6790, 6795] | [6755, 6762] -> 8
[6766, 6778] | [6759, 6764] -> 9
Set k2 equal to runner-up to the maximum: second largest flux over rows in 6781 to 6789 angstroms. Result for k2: 260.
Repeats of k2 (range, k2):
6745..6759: 237.2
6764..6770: 235.5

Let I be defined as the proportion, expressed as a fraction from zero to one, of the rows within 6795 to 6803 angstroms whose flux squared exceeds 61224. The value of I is 0.00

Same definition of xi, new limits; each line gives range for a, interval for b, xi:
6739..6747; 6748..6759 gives -1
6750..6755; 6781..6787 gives -28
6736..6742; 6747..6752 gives 8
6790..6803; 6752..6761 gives 10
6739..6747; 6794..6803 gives -14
